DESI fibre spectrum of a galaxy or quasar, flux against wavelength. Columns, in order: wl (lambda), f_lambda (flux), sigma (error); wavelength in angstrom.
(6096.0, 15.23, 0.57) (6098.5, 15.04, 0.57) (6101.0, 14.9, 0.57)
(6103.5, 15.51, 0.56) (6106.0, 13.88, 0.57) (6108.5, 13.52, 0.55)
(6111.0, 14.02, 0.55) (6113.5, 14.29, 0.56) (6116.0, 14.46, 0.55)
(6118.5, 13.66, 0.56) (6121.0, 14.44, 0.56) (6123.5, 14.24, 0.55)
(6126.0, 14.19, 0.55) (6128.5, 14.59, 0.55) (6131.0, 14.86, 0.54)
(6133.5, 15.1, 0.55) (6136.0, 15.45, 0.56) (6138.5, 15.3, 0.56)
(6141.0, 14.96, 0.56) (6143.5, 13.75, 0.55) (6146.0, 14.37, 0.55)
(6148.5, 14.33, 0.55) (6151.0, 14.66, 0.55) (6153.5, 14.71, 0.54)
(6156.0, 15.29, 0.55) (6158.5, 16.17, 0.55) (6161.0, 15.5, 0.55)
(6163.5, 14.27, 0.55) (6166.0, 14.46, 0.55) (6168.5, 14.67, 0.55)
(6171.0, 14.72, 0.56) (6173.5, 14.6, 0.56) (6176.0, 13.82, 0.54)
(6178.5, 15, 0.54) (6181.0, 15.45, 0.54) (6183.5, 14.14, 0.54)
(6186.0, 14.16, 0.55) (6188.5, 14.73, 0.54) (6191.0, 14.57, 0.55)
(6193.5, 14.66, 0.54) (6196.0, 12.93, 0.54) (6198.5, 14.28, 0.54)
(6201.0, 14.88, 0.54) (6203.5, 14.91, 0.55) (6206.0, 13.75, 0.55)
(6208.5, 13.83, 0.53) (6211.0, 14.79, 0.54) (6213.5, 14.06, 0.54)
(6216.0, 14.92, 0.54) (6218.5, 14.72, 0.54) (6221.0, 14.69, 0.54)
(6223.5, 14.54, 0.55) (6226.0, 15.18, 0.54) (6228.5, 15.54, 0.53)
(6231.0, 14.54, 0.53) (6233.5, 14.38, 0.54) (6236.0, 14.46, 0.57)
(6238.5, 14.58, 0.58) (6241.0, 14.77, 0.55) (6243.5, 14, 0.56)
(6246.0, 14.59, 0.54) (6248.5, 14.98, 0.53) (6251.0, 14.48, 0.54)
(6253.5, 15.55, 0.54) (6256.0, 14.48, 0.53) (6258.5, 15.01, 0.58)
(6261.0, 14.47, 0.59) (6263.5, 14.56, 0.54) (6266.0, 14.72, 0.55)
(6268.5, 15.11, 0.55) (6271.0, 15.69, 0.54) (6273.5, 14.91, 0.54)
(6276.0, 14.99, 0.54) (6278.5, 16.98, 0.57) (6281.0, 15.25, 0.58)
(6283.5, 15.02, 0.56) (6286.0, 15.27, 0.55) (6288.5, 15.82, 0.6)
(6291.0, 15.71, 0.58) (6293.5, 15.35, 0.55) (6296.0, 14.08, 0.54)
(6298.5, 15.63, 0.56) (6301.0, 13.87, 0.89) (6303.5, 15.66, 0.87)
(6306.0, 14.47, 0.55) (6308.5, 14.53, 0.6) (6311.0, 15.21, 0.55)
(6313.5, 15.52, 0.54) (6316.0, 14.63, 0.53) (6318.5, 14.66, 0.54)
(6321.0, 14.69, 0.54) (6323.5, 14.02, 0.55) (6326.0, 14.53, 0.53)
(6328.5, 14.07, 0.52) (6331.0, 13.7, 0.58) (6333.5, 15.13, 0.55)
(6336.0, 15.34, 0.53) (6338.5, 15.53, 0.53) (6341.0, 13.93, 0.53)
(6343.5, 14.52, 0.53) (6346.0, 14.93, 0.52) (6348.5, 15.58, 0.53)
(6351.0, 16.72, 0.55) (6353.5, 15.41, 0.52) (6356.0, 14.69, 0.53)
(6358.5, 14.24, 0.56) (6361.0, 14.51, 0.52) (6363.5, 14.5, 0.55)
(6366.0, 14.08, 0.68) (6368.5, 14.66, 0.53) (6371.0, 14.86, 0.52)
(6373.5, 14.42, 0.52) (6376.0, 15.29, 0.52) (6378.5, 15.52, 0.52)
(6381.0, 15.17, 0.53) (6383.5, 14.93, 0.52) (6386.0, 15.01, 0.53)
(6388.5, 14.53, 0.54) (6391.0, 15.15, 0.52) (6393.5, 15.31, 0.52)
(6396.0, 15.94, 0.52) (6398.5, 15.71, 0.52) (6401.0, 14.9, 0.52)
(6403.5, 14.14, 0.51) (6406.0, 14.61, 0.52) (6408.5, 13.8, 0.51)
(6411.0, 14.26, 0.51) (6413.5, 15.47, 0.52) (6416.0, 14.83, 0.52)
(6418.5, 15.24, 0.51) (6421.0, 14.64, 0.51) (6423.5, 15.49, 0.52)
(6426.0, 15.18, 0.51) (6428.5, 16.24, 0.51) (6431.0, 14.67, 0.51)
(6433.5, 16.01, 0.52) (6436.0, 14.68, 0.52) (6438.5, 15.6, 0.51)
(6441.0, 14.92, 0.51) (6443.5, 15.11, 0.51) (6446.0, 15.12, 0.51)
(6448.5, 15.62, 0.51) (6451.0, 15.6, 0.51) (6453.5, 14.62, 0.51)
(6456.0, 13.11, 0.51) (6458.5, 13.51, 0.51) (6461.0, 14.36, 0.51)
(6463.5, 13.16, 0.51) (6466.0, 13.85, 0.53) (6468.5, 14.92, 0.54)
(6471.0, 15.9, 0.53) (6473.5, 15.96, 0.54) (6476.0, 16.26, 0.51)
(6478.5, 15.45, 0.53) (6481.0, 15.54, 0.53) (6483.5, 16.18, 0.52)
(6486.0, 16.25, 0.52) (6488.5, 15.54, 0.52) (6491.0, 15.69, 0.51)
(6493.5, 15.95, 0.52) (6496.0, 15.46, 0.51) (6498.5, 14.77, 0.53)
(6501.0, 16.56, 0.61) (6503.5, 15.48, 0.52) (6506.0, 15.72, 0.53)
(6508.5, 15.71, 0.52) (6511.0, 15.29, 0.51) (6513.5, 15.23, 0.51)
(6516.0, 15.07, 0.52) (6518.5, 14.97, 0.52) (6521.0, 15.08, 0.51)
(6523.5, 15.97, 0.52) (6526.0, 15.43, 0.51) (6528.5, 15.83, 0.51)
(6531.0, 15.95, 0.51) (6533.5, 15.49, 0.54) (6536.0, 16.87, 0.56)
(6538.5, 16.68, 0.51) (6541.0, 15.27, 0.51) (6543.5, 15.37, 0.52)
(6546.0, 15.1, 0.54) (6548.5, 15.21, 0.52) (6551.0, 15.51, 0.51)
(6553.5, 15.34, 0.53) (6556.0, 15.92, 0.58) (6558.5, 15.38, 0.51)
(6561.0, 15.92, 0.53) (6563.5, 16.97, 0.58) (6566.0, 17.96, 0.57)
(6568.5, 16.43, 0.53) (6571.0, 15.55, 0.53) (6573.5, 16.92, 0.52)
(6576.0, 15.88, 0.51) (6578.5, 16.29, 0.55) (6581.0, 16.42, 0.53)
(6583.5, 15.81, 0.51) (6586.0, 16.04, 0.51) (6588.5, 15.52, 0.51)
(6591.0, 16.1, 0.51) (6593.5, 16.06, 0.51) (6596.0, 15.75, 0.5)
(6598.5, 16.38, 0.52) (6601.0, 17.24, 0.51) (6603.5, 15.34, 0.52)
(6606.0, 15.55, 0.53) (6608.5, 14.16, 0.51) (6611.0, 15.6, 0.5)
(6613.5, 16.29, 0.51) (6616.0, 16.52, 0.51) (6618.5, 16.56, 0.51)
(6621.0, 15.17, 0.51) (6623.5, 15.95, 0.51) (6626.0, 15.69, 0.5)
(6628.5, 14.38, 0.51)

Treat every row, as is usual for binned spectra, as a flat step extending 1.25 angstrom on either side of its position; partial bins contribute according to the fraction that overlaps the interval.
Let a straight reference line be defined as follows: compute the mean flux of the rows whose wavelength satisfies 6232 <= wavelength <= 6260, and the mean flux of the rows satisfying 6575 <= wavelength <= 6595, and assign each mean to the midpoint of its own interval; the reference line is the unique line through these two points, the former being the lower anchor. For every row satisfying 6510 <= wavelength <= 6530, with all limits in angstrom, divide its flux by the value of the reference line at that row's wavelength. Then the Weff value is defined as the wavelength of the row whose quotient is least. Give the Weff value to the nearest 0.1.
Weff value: 6518.5 angstrom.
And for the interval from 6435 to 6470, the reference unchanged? 6456.0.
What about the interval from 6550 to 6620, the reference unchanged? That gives 6608.5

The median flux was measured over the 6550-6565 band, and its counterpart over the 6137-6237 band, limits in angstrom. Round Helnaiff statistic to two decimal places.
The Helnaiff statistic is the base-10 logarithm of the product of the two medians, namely 2.36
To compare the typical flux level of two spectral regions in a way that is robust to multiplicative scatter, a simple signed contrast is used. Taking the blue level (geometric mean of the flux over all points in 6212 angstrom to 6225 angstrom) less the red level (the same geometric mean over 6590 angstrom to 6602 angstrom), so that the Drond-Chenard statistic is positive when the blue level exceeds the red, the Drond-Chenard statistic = -1.7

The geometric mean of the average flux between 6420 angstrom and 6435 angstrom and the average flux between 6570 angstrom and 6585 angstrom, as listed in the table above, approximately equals 15.8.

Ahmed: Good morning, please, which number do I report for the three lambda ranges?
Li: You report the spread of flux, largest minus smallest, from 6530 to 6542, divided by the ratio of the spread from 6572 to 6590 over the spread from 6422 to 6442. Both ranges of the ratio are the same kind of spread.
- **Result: 1.8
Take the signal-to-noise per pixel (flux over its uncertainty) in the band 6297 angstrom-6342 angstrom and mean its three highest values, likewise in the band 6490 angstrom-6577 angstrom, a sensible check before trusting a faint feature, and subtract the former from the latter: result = 3.3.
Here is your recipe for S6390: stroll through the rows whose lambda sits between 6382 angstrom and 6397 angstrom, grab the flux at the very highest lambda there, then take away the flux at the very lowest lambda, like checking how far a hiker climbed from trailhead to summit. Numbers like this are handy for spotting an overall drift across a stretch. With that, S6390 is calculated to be 1.0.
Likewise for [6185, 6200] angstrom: 0.1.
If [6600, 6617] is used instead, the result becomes -0.7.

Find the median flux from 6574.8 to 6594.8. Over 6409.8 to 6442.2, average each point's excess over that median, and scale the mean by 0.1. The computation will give -0.088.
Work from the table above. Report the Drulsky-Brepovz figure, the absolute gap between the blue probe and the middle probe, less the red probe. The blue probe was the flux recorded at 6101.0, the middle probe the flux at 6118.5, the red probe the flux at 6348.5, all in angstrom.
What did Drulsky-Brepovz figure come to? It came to -14.3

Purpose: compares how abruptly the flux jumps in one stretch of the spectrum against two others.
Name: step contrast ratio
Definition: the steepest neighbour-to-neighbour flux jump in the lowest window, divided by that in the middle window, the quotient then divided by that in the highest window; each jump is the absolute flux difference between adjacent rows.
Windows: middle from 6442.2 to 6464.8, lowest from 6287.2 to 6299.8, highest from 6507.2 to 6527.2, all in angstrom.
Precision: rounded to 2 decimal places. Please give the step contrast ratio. 1.15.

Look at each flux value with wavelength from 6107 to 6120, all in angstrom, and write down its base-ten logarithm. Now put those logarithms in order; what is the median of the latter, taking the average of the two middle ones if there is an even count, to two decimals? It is 1.15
